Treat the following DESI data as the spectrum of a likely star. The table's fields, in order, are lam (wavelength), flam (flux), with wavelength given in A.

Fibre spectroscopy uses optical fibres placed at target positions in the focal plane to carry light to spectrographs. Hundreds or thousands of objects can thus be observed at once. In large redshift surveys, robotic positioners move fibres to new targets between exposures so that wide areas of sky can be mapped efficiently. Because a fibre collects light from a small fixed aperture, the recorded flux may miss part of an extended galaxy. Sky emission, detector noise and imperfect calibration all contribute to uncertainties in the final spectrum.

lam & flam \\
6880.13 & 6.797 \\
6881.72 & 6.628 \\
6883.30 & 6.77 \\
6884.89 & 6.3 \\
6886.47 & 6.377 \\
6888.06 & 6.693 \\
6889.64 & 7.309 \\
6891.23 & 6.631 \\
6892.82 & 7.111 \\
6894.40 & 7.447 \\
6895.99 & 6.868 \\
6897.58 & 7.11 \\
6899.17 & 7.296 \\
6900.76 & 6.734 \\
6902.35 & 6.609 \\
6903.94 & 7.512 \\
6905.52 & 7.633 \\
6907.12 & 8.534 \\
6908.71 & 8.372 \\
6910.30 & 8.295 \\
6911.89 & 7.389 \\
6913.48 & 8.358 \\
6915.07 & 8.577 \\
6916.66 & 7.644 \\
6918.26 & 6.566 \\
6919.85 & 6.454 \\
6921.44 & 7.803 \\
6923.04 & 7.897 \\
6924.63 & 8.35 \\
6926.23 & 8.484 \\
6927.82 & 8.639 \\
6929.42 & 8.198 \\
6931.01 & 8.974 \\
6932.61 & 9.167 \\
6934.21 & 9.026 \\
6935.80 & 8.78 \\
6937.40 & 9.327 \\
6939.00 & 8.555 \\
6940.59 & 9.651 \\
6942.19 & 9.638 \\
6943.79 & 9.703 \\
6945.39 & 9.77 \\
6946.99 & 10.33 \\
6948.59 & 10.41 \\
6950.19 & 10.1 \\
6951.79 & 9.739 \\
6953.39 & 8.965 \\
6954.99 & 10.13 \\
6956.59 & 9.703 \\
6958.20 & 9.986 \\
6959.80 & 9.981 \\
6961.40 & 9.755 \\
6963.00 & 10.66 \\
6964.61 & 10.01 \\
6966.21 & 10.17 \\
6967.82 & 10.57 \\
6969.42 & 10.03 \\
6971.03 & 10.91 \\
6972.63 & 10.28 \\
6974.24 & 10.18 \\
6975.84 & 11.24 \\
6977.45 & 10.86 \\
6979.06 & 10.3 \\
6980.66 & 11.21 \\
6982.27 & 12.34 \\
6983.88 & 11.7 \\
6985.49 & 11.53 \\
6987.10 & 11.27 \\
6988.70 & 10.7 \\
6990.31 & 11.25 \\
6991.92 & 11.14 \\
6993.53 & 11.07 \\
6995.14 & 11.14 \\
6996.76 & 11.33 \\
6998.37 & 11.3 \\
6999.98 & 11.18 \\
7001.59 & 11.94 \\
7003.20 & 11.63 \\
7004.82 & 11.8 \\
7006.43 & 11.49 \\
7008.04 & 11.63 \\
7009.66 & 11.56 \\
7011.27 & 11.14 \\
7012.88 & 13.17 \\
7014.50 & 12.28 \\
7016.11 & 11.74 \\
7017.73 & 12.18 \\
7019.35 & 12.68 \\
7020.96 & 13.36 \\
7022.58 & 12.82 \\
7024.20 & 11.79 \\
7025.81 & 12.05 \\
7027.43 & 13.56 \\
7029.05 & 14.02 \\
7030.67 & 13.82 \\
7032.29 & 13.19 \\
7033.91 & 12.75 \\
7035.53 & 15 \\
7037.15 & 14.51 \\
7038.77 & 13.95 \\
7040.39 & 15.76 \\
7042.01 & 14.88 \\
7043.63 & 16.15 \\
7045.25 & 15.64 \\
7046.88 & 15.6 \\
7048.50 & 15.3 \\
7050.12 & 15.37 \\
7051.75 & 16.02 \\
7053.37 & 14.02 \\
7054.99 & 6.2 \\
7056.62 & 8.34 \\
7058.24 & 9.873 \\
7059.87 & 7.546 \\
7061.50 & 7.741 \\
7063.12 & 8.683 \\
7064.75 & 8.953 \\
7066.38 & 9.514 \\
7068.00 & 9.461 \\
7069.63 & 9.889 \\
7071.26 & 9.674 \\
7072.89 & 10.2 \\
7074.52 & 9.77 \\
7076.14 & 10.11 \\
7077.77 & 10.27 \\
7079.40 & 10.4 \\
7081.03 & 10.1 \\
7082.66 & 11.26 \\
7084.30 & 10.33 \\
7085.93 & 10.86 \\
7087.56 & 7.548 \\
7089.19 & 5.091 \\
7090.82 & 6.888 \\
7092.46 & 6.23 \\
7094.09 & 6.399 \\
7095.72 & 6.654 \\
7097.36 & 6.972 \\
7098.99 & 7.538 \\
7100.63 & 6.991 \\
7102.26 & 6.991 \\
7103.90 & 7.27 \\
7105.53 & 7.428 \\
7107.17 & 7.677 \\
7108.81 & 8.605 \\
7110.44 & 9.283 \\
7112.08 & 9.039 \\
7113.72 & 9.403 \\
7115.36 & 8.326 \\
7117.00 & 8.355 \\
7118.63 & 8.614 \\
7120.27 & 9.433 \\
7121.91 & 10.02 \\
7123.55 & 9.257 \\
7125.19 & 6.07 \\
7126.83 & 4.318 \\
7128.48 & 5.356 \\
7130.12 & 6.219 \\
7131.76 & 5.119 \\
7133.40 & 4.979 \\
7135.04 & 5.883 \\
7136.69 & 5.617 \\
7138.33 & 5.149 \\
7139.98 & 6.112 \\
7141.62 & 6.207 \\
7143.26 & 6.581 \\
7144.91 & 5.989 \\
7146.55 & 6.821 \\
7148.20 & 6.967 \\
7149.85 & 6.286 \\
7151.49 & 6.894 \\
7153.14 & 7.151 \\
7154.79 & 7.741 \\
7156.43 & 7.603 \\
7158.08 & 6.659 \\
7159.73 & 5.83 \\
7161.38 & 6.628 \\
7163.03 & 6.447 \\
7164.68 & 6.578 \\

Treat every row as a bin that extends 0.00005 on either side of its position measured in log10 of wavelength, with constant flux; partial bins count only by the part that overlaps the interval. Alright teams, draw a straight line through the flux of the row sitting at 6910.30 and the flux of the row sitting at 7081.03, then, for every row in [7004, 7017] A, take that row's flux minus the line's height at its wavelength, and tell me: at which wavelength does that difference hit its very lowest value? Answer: 7011.27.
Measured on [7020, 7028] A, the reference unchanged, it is 7024.20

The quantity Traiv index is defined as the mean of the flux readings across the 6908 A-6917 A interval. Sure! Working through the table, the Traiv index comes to 8.1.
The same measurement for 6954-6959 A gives 9.9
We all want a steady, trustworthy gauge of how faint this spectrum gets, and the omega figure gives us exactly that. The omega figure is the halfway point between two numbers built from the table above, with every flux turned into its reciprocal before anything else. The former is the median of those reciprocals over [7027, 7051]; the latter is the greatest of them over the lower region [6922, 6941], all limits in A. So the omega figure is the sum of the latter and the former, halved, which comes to 0.097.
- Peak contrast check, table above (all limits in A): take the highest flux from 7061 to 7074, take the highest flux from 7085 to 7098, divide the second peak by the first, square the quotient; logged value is 1.13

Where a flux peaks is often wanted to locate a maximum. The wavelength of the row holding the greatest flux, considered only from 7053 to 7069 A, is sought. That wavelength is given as 7053.37 A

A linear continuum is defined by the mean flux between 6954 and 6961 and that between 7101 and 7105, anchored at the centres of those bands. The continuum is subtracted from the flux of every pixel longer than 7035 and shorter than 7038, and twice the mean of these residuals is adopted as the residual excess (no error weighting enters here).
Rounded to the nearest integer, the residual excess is 13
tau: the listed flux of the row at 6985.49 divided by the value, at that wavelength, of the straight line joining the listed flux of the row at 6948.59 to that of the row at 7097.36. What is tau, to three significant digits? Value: 1.21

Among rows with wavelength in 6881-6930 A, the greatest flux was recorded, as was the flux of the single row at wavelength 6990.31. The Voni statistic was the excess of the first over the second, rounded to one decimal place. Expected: -2.6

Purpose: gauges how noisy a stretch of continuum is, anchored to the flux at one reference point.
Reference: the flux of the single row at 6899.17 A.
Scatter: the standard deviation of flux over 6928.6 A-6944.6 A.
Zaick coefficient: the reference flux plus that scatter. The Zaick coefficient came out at 7.8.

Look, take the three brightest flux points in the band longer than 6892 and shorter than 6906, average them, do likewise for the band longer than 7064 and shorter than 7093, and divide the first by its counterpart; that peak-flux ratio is 0.69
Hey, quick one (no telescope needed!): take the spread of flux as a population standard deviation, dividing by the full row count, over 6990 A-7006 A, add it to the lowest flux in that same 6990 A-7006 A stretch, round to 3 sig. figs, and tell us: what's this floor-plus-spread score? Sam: 11.4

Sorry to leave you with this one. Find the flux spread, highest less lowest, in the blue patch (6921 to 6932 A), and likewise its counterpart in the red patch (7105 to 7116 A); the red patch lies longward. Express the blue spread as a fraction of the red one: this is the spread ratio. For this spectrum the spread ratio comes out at 0.59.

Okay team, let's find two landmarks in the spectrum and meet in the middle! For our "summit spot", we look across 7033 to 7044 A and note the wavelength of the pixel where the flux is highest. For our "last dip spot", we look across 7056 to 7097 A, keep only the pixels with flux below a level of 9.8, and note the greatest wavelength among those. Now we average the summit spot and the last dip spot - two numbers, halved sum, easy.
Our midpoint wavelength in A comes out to 7069.7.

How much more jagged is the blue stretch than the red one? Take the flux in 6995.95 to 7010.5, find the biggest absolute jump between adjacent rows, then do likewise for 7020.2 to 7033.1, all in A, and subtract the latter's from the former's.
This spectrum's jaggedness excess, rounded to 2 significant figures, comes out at -0.75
